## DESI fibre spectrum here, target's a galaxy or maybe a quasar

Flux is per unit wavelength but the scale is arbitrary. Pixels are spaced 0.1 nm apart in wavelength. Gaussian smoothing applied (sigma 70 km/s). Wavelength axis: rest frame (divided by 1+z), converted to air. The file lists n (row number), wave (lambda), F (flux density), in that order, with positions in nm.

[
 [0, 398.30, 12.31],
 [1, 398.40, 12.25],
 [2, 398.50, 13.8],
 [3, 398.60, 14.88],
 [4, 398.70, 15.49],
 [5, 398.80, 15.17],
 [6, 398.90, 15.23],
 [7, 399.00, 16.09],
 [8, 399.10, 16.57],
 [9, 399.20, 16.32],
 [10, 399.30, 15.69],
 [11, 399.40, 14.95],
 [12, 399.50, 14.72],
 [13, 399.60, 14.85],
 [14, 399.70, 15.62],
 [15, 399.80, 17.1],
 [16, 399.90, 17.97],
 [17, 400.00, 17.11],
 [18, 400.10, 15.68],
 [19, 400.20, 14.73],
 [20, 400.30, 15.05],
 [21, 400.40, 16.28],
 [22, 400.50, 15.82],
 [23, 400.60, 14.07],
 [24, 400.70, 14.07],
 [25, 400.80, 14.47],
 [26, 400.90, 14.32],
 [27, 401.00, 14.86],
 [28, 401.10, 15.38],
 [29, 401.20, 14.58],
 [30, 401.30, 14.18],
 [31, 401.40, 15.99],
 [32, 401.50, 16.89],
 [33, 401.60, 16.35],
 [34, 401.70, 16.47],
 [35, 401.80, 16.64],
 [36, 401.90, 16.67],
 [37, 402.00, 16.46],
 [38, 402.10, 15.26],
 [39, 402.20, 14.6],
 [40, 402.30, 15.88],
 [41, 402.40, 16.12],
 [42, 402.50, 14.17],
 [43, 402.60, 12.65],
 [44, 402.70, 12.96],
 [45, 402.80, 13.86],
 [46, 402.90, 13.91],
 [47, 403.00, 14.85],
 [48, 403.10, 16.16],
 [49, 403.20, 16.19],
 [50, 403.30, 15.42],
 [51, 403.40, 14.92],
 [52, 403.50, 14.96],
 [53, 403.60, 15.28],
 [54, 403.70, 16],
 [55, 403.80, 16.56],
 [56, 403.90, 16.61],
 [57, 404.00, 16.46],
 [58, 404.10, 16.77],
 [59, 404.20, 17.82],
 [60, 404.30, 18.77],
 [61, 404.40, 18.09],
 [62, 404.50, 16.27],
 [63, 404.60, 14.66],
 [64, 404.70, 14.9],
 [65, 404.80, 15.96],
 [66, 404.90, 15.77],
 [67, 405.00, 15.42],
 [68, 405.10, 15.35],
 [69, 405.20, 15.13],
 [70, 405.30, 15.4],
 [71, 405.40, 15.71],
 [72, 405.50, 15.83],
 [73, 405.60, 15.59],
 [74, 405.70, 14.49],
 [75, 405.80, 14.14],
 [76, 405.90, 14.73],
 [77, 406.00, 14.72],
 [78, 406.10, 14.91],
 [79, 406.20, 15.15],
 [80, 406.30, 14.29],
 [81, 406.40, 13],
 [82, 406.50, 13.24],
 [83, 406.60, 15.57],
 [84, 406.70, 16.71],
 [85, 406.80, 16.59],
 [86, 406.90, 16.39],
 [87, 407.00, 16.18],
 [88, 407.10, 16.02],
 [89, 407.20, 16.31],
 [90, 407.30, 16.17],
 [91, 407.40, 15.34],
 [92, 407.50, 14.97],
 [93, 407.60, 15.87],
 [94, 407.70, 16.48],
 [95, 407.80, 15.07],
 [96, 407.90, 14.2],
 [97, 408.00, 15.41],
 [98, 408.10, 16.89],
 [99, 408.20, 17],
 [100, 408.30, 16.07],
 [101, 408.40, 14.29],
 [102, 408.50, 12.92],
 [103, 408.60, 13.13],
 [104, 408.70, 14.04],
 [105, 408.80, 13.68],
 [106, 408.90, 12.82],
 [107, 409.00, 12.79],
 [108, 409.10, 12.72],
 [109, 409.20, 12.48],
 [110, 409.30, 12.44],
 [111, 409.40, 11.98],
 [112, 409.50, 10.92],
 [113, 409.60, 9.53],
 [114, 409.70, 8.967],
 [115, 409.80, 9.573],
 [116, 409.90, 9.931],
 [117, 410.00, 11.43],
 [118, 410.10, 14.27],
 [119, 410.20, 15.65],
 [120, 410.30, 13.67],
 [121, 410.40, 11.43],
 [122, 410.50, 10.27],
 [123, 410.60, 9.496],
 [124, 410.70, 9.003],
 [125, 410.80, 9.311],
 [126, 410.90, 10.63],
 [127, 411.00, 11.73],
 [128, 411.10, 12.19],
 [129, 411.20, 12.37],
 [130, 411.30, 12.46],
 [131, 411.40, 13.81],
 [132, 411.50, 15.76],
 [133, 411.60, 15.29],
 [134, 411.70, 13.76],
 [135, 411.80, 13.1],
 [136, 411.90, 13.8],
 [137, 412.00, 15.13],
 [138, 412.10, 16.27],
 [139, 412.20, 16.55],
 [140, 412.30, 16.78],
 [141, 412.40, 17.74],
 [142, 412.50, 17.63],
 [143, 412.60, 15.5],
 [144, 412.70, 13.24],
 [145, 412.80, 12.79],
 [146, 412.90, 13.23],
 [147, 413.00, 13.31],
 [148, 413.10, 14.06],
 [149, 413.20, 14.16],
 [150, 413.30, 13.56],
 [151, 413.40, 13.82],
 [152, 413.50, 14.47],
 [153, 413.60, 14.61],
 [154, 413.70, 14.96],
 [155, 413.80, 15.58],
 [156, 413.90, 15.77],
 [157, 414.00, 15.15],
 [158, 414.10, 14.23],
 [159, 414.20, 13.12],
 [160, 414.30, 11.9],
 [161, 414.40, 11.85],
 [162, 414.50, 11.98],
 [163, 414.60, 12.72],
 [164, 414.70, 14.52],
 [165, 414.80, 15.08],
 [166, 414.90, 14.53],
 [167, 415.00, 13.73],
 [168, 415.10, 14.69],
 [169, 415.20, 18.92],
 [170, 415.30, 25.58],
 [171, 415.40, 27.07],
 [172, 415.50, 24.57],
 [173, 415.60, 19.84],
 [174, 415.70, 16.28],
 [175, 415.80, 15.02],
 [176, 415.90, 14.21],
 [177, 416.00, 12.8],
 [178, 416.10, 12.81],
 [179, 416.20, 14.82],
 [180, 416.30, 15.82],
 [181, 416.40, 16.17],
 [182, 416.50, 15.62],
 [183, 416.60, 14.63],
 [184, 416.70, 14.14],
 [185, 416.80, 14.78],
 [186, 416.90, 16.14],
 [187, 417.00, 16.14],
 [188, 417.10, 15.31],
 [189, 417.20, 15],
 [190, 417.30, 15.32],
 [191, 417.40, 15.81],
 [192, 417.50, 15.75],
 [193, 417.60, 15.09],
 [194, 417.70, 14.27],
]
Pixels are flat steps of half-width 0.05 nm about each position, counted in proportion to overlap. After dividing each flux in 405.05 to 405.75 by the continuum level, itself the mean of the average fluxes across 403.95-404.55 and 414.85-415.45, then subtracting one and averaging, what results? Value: -0.16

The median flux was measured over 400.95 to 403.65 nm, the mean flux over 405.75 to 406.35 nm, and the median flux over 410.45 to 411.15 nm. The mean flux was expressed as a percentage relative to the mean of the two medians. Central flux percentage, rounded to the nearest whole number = 115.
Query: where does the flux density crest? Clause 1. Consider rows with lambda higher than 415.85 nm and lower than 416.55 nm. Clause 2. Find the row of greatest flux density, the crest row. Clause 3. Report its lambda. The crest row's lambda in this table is 416.40 nm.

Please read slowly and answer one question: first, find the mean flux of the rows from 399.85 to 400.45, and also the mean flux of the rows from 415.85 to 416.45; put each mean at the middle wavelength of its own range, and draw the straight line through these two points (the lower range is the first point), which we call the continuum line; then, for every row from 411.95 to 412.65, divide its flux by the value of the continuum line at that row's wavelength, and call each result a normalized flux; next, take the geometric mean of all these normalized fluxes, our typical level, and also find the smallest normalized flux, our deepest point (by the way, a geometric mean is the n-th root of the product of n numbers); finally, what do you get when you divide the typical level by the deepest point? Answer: 1.09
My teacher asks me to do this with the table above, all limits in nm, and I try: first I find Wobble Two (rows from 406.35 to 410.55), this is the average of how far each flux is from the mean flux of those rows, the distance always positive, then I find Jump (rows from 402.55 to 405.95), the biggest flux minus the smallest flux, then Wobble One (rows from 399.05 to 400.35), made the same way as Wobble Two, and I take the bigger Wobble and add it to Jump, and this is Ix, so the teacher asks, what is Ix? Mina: 8.0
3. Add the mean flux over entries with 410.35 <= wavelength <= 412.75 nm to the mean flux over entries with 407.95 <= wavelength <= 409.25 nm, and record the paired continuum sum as 27.6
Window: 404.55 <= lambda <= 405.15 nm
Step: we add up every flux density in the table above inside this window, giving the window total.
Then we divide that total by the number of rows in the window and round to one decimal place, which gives 15.3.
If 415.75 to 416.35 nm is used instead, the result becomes 14.2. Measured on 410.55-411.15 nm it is 10.4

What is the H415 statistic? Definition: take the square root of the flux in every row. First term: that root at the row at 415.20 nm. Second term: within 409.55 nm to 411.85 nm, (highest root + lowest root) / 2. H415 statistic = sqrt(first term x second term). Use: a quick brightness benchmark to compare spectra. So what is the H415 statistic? 3.89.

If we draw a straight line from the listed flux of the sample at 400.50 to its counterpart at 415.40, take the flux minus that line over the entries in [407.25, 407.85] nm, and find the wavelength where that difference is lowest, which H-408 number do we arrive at 407.80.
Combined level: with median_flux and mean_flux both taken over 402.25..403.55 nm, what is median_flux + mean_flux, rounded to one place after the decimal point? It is 29.7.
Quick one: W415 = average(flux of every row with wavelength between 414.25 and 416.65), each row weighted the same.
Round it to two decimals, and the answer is 16.05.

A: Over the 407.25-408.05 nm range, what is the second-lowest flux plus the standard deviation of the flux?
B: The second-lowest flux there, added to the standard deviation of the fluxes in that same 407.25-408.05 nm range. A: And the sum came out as 15.7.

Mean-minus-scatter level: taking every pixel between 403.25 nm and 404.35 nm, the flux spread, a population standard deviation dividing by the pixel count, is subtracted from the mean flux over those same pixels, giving 15.2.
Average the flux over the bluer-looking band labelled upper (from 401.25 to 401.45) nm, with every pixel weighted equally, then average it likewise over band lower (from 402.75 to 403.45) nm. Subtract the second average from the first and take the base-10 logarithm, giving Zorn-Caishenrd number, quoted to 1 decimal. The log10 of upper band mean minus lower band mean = -1.4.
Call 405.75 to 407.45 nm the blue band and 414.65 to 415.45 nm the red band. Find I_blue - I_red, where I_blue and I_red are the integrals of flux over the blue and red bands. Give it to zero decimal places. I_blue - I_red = 12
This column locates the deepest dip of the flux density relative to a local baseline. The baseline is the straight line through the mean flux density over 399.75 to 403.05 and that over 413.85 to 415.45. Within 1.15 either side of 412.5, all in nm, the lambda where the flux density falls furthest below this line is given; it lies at 412.80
